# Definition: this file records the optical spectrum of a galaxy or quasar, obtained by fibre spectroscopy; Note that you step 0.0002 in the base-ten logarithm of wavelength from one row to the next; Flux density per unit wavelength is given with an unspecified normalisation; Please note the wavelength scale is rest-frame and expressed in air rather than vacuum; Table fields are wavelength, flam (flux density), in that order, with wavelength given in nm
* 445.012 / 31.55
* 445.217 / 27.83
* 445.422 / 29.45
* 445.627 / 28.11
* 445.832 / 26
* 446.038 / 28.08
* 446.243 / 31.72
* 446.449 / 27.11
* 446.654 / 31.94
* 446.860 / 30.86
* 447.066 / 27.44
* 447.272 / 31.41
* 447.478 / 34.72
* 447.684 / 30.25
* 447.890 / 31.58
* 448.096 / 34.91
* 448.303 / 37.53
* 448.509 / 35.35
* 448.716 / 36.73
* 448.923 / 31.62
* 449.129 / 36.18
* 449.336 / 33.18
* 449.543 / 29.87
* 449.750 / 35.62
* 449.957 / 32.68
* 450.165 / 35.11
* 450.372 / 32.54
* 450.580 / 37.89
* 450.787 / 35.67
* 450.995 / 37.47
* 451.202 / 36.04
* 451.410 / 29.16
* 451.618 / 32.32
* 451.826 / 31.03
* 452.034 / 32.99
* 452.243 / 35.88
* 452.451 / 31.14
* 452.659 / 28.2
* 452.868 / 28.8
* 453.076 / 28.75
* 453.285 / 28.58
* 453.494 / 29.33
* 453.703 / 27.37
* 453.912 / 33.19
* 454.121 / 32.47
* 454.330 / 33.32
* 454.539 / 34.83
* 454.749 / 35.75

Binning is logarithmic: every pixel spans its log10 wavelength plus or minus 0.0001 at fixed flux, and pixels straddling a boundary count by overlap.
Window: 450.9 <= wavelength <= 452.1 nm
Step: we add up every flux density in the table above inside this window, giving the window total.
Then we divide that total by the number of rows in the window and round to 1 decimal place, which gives 33.2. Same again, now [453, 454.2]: 29.9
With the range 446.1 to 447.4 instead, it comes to 30.1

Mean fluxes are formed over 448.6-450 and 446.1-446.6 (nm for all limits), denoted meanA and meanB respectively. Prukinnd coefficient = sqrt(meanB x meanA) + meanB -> 61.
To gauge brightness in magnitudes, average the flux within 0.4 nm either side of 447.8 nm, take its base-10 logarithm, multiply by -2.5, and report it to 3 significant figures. -3.79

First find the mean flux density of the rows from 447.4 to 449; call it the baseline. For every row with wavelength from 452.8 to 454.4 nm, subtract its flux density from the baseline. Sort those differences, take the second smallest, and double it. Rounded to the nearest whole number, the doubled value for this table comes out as 2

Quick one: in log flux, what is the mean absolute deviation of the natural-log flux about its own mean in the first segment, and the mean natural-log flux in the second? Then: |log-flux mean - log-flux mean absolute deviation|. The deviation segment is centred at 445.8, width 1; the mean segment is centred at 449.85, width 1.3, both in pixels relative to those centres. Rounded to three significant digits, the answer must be 3.45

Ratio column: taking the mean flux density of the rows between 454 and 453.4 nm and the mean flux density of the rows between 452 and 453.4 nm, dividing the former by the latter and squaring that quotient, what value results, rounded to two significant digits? 0.96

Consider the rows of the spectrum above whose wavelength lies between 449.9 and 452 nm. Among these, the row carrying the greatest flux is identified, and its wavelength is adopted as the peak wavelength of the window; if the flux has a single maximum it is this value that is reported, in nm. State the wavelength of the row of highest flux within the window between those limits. 450.580 nm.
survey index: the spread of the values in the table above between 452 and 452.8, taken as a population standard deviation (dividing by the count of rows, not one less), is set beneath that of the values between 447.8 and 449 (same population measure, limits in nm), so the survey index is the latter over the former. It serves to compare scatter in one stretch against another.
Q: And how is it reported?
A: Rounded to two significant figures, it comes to 0.82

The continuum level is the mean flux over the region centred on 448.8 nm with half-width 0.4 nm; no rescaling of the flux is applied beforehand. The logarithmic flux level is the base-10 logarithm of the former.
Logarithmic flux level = 1.544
